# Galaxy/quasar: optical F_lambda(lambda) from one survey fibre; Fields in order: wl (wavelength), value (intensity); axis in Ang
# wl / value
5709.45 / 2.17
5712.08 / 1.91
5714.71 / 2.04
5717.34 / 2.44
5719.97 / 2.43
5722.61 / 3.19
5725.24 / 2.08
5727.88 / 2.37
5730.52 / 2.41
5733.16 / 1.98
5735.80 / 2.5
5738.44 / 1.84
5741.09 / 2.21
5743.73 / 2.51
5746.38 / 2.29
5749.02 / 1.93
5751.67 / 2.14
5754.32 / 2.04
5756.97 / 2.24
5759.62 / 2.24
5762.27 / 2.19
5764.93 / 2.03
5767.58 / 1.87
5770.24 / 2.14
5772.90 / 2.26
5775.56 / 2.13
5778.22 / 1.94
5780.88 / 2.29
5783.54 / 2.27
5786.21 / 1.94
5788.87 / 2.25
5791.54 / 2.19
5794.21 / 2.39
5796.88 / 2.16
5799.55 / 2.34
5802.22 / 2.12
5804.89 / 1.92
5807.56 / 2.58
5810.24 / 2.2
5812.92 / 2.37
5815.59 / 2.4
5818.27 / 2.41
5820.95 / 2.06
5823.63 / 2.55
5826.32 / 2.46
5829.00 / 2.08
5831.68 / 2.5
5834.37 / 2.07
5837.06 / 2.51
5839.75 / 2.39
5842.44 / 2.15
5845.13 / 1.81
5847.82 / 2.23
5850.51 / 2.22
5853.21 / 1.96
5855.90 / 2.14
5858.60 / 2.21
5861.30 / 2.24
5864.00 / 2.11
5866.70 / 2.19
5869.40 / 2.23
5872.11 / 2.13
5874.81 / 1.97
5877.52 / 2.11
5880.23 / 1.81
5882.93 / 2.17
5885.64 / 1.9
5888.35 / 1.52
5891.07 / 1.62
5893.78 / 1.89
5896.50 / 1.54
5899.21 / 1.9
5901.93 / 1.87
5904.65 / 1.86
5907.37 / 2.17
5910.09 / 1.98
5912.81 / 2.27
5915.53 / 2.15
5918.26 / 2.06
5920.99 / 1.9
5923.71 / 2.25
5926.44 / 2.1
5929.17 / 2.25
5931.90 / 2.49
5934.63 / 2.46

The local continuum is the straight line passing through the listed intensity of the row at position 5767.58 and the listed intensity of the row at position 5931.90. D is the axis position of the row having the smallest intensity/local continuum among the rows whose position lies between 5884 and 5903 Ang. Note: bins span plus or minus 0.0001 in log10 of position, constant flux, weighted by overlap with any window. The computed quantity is 5896.50 Ang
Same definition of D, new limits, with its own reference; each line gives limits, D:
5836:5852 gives 5845.13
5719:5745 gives 5738.44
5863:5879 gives 5874.81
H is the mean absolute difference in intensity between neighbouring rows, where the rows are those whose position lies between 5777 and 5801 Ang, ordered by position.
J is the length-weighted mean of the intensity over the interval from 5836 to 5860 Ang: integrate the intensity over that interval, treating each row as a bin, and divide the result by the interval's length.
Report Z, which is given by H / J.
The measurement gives 0.096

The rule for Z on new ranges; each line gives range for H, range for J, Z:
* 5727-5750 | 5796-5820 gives 0.159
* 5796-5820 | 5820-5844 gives 0.100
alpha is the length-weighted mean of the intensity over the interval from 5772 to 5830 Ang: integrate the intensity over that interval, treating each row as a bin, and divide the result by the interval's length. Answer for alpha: 2.242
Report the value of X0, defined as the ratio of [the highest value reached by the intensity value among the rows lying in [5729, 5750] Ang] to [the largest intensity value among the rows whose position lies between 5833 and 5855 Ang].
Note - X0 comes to 1.00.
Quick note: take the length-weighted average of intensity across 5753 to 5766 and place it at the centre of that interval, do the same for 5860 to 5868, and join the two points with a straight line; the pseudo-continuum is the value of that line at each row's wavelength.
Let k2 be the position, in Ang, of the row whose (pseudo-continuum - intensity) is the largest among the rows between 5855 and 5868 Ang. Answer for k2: 5864.00 Ang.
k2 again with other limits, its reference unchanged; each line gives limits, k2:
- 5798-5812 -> 5804.89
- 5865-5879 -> 5874.81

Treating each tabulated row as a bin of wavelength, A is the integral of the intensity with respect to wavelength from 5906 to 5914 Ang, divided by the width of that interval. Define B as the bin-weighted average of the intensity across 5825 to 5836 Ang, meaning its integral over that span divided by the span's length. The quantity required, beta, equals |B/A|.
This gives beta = 1.07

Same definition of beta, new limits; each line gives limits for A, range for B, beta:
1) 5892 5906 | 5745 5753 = 1.18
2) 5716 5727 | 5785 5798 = 0.87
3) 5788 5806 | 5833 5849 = 1.00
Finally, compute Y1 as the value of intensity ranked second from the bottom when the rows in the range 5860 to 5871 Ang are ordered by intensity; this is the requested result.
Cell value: 2.19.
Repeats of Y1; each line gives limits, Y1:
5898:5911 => 1.87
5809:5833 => 2.08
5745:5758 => 2.04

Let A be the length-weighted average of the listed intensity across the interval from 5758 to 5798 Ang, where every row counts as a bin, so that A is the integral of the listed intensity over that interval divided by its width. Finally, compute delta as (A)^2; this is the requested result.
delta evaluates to 4.6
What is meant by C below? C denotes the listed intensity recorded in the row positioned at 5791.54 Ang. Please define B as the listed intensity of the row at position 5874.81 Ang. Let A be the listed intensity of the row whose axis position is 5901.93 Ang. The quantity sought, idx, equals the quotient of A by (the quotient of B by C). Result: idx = 2.1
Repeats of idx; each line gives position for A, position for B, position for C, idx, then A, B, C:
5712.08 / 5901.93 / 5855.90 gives 2.2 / 1.91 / 1.87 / 2.14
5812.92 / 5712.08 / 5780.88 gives 2.8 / 2.37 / 1.91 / 2.29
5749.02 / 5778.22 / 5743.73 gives 2.5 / 1.93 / 1.94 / 2.51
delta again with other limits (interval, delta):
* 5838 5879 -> 4.6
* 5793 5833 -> 5.3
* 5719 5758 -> 5.2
